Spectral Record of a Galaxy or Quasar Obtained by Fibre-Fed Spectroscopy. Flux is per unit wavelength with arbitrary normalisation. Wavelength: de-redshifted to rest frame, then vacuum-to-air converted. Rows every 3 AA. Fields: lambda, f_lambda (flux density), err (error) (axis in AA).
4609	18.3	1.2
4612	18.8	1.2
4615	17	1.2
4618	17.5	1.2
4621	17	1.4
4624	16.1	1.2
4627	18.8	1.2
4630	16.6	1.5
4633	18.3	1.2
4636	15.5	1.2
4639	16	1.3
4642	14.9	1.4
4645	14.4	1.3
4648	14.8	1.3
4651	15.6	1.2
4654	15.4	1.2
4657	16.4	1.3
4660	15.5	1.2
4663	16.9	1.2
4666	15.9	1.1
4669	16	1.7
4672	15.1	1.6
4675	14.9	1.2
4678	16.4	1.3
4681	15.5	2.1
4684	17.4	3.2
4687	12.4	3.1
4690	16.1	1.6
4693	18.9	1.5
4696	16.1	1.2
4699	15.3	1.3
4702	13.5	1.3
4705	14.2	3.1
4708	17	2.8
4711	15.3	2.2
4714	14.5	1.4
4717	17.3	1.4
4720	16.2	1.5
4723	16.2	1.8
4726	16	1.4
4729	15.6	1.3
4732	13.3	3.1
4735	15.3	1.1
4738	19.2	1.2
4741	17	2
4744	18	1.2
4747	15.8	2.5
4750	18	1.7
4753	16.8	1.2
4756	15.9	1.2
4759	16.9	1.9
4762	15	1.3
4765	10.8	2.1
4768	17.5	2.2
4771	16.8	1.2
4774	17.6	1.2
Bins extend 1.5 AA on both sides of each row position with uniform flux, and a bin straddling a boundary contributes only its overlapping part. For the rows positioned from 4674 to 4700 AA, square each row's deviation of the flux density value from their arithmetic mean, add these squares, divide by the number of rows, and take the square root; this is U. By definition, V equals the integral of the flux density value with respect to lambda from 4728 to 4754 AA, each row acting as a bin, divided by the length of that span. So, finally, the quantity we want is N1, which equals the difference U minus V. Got -14.9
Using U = 1.68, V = 16.6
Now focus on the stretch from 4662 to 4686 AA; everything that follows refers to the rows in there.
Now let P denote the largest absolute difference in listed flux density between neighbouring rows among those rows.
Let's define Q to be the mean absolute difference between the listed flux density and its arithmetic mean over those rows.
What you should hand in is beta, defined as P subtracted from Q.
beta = -1.2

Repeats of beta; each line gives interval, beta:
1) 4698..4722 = -1.7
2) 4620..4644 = -1.8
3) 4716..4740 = -2.8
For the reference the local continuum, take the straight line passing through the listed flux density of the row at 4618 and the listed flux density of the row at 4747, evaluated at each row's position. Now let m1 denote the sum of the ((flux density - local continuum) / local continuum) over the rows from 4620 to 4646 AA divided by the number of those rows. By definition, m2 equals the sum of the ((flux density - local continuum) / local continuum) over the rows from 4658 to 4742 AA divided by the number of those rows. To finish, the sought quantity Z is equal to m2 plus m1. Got -0.09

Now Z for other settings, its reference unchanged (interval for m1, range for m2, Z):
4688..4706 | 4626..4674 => -0.11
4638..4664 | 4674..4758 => -0.10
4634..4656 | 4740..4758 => -0.04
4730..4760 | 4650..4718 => 0.00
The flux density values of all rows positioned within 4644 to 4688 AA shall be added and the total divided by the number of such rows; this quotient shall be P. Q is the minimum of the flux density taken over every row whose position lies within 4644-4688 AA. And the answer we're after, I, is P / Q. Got 1.25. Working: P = 15.51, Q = 12.4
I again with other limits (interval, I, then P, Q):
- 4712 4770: 1.49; 16.07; 10.8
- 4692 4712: 1.17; 15.76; 13.5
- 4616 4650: 1.14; 16.35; 14.4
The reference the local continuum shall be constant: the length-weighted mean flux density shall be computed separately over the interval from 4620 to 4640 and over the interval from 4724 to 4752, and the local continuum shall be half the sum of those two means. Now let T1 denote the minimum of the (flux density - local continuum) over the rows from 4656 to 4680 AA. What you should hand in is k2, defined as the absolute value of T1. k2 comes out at 1.8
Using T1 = -1.8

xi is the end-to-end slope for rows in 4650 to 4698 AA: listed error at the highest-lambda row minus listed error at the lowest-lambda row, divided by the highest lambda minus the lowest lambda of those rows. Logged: 0.0000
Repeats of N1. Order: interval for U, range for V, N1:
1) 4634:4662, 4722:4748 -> -15.7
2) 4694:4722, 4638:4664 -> -14.3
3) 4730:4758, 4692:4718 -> -14.0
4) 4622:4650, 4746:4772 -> -14.5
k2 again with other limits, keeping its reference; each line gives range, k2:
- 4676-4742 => 4.3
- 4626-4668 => 2.3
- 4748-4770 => 5.9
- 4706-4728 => 2.2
